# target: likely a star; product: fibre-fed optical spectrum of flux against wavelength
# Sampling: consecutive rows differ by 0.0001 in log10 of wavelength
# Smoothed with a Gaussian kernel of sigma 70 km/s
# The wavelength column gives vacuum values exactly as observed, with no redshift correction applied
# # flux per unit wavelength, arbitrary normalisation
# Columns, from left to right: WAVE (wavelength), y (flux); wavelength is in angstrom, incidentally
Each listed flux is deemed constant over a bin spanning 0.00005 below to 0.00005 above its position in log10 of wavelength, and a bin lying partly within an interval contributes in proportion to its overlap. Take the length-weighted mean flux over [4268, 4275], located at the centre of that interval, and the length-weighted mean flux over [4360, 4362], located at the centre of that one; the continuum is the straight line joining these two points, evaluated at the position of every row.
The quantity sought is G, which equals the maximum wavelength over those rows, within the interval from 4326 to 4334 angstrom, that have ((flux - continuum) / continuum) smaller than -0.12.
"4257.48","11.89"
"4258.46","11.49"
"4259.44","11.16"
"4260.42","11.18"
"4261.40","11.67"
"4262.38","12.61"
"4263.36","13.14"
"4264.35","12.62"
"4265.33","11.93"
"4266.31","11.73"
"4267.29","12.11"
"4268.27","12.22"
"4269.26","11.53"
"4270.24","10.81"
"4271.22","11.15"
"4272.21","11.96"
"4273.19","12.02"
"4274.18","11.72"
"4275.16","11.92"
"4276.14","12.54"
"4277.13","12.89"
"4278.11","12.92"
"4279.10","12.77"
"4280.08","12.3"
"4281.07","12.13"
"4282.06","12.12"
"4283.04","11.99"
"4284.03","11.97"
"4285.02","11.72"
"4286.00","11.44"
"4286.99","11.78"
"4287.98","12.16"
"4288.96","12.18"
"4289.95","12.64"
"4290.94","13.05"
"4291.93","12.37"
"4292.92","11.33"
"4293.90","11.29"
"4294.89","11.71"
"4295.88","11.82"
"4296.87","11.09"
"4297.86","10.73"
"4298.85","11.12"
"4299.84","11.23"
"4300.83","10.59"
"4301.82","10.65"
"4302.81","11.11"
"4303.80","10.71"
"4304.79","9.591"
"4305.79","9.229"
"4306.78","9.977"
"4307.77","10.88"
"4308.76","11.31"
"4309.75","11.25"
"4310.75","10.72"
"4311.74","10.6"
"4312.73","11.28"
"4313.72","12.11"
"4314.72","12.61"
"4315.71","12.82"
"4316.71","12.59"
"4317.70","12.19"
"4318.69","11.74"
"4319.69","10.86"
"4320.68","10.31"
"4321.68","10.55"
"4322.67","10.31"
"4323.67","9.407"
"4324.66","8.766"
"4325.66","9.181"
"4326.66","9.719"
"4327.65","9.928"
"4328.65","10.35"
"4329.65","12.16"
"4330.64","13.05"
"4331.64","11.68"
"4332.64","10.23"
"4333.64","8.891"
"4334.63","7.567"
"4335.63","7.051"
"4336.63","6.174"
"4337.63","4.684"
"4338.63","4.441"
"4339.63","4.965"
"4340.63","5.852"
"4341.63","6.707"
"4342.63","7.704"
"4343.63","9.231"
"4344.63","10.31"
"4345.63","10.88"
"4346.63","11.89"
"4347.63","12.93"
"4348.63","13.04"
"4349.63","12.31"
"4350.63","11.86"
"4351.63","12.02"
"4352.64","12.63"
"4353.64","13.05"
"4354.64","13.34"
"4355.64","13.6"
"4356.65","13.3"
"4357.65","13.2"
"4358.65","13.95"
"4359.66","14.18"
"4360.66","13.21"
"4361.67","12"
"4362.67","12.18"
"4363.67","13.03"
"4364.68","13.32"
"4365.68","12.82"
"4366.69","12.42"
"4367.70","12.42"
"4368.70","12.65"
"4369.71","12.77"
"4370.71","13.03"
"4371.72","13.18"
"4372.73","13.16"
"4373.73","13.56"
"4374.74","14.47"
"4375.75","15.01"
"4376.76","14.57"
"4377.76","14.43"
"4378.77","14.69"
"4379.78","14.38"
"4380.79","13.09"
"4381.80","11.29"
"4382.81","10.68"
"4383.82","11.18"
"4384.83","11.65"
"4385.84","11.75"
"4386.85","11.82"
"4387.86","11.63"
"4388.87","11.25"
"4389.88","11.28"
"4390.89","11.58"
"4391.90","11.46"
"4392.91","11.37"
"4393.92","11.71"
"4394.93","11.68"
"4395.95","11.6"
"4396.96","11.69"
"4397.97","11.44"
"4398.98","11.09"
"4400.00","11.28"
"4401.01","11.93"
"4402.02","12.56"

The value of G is 4333.64 angstrom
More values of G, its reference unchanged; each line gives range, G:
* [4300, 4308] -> 4306.78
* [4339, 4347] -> 4345.63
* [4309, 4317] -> 4311.74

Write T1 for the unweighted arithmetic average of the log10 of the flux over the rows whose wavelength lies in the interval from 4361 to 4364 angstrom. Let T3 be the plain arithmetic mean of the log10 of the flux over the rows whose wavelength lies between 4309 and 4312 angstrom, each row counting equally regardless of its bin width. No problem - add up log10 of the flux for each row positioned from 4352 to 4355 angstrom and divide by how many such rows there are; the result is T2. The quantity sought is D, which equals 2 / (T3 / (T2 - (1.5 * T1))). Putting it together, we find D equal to -1.02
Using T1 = 1.09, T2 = 1.11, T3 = 1.04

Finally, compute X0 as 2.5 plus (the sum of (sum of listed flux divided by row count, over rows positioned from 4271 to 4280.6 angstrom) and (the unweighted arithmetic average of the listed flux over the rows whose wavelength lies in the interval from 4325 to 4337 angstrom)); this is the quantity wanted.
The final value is 24.4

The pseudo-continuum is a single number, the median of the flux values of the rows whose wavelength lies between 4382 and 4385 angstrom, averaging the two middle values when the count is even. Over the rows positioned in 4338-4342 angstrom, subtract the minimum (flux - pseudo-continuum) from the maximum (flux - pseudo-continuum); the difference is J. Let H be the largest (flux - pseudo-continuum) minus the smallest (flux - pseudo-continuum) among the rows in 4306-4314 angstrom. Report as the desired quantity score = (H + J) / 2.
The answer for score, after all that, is 2.2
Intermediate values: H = 2.13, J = 2.3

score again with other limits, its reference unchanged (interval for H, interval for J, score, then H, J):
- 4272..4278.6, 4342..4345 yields 1.9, 1.20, 2.6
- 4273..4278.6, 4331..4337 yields 3.4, 1.20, 5.5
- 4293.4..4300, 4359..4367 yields 1.6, 1.09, 2.2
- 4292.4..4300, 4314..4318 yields 0.9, 1.09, 0.6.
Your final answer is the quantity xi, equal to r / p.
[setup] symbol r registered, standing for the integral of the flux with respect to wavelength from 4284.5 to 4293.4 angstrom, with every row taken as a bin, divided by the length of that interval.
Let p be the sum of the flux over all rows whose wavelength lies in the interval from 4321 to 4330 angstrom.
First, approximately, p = 90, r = 12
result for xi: 0.134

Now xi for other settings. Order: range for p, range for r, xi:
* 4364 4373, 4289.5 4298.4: 0.102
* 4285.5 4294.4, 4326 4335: 0.096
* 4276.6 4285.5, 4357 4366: 0.118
